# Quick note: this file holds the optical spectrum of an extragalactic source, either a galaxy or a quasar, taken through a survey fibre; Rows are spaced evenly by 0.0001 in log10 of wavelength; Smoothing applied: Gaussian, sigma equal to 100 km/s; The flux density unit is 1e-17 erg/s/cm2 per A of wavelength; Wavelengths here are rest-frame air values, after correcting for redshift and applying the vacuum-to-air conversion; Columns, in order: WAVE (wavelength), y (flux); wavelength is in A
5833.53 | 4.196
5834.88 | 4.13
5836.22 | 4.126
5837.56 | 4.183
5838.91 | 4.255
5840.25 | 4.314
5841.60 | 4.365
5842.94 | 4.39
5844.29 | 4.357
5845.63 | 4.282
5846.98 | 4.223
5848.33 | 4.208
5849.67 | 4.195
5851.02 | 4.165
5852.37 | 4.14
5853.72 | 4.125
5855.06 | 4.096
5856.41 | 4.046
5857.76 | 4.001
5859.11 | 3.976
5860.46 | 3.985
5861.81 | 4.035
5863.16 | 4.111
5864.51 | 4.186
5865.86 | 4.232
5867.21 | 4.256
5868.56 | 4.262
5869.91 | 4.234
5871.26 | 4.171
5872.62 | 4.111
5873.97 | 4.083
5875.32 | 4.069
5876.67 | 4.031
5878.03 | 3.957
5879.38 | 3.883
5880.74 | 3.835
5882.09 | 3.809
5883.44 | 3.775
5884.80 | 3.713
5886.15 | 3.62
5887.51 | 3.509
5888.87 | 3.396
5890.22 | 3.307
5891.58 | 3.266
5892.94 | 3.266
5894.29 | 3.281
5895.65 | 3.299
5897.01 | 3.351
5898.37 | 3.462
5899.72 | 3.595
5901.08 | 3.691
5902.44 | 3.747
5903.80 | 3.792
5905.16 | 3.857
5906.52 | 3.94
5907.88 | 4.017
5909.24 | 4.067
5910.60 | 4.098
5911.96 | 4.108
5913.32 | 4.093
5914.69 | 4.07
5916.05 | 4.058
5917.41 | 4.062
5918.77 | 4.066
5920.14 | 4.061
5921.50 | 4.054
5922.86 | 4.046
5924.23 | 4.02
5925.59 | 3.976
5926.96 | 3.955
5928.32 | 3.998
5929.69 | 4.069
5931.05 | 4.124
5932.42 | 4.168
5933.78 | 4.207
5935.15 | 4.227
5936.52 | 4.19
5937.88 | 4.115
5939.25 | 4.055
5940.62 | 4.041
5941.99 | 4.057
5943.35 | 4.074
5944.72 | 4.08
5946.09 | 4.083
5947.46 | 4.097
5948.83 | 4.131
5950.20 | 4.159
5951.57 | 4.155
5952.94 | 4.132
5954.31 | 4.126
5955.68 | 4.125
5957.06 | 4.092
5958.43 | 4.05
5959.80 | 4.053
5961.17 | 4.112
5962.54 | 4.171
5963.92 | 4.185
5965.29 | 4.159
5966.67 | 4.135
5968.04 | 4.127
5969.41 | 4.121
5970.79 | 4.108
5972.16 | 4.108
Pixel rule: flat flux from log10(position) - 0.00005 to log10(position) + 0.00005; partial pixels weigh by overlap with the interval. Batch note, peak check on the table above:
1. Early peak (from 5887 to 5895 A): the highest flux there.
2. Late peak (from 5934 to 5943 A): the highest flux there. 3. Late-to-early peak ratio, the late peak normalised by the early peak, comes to 1.20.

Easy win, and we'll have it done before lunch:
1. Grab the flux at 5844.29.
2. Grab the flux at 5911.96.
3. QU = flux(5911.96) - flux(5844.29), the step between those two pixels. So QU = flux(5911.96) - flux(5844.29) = -0.25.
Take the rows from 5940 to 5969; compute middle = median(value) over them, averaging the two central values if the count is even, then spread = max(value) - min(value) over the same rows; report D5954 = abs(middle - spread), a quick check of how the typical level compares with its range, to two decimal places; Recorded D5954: 3.98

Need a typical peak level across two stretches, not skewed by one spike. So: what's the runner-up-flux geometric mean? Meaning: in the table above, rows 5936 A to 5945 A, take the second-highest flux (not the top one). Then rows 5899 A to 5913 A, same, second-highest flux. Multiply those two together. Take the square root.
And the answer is 4.11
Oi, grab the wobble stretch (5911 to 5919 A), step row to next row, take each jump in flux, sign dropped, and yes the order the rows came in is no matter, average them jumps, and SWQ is 0.01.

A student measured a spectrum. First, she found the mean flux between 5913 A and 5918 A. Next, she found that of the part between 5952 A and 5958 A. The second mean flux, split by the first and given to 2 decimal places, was 1.01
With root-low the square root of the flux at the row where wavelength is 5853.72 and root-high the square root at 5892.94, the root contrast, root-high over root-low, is 0.89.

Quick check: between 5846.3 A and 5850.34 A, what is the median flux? 4.21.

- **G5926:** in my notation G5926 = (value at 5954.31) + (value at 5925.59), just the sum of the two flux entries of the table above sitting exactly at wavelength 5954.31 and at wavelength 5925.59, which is 8.10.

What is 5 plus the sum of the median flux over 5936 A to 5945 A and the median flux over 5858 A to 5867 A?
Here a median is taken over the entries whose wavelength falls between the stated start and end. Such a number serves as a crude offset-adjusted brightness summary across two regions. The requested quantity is 13.1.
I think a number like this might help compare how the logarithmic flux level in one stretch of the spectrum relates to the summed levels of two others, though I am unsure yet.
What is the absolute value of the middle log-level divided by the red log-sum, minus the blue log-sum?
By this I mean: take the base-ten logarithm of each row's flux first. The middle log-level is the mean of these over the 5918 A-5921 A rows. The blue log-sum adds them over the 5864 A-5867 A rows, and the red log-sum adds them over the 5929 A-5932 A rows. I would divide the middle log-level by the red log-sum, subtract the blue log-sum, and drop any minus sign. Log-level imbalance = 0.75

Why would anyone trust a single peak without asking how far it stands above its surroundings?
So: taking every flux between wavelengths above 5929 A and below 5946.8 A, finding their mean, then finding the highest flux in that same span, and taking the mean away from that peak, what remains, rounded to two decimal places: 0.11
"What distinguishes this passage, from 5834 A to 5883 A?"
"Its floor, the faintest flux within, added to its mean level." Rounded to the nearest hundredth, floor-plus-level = 7.94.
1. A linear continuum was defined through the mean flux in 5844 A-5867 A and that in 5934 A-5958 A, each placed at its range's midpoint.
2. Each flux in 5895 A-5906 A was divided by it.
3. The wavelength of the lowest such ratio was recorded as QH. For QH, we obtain 5895.65 A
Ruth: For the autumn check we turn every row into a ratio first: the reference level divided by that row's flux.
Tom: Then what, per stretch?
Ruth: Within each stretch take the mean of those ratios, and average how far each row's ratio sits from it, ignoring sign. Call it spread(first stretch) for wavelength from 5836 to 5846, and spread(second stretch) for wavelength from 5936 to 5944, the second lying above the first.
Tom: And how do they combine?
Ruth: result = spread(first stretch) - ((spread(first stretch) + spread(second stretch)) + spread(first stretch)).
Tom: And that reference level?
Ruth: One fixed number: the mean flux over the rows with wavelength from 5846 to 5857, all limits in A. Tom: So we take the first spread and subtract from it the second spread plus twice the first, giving -0.027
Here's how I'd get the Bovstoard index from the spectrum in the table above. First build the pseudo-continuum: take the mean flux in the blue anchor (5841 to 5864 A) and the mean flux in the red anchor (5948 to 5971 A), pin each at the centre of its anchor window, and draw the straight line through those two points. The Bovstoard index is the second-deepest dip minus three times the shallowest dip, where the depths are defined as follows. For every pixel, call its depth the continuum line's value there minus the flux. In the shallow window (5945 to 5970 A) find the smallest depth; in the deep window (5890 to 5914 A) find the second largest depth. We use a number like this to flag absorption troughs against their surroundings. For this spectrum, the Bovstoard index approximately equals 1.1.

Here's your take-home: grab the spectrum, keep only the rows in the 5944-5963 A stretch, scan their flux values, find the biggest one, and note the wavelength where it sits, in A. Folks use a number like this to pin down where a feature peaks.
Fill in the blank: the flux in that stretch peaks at 5962.54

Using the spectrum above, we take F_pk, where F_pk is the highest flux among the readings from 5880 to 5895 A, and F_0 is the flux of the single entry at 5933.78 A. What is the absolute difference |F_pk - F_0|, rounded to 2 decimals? 0.37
